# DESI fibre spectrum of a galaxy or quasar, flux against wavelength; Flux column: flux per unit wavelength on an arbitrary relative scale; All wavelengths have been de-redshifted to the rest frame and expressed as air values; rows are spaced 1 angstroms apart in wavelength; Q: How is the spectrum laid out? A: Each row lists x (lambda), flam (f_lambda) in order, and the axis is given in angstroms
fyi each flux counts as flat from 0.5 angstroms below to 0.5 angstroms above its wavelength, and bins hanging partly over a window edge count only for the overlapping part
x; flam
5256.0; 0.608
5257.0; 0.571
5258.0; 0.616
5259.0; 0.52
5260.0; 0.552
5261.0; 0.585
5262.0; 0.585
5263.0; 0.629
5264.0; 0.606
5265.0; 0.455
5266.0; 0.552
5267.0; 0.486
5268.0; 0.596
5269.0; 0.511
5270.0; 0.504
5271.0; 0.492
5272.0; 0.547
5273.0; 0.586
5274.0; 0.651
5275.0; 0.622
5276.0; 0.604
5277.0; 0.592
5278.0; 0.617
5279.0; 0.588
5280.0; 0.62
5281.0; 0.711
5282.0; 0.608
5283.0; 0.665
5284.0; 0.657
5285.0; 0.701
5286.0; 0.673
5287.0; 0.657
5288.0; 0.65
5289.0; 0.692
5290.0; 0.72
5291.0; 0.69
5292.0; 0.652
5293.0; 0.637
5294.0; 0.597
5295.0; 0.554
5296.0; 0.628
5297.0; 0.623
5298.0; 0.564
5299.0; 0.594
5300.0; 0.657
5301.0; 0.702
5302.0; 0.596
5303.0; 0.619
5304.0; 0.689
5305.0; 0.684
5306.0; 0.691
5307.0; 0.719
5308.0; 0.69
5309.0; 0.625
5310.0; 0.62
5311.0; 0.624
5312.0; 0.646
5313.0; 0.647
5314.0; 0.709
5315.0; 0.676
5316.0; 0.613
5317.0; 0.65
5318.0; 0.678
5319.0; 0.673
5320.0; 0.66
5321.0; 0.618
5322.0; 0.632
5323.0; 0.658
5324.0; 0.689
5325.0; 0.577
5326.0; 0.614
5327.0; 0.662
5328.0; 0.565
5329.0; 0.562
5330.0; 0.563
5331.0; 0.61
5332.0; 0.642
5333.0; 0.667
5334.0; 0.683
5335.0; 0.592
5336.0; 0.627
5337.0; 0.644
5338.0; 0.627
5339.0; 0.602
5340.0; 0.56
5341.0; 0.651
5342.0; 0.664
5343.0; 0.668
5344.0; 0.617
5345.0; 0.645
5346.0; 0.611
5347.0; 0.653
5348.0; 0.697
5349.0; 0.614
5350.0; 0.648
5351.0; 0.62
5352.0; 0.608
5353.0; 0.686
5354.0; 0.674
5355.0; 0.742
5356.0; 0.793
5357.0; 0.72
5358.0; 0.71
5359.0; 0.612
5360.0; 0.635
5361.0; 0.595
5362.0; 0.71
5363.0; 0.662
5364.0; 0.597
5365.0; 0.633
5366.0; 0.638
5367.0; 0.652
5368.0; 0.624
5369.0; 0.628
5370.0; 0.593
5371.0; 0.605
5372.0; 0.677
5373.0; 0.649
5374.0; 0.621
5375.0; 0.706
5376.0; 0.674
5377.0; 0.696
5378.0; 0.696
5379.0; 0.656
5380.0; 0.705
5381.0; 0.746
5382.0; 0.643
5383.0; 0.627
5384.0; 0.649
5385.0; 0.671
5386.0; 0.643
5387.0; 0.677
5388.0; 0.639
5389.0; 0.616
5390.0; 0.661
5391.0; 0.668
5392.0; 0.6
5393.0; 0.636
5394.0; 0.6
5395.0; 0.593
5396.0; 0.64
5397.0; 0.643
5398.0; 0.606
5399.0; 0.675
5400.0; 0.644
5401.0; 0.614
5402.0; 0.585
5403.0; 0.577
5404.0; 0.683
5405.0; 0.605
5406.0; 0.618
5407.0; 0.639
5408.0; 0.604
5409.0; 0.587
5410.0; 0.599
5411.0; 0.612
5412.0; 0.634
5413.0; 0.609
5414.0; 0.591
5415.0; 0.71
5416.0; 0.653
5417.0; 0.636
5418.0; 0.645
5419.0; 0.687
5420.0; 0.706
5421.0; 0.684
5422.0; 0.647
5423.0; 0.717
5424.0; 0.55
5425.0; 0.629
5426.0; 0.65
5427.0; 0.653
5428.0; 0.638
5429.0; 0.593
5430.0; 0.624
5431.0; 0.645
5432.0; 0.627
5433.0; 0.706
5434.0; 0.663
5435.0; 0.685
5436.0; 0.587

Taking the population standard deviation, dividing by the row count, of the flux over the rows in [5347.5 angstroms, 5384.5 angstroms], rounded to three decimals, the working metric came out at 0.047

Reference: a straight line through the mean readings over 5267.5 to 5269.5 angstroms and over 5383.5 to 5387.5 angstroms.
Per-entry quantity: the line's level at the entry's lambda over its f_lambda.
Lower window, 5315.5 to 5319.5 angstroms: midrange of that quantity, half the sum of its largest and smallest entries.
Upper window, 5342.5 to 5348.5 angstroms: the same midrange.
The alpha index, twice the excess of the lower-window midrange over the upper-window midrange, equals -0.06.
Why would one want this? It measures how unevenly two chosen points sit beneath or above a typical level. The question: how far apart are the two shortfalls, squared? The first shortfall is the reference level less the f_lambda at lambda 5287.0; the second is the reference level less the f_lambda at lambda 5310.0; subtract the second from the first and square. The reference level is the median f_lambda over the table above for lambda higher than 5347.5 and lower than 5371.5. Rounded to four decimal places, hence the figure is 0.0014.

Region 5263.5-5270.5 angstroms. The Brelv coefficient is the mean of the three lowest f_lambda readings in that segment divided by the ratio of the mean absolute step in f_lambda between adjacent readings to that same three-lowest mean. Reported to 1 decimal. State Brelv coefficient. 2.7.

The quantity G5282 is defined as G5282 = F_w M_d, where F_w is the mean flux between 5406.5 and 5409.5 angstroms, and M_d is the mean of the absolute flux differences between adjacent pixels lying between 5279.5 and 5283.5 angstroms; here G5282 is 0.051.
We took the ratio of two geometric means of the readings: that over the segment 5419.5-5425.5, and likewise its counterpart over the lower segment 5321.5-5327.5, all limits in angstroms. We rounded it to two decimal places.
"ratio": 1.02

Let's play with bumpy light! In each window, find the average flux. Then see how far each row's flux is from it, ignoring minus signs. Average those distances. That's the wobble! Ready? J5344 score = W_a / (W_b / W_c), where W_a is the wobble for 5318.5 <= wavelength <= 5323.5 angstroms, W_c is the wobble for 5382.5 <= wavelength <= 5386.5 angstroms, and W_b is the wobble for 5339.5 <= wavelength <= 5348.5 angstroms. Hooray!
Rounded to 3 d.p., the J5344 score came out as 0.008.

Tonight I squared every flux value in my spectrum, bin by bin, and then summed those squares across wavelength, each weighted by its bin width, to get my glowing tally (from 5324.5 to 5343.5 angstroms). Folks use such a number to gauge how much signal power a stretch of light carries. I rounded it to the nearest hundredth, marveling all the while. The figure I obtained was 7.33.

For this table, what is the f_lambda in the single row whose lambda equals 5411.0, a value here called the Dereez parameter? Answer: 0.612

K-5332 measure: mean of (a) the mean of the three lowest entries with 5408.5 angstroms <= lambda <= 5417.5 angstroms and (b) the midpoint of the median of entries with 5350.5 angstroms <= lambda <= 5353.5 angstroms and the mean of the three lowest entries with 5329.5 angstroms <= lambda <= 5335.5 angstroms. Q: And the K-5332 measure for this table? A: 0.598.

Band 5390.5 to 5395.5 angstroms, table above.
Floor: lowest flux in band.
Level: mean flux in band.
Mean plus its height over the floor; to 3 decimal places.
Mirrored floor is 0.646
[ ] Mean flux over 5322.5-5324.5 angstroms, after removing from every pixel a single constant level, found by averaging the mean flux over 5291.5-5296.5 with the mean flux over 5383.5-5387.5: 0.037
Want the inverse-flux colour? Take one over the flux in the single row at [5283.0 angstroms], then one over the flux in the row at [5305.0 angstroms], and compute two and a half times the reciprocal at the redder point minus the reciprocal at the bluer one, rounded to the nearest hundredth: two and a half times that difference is -0.10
